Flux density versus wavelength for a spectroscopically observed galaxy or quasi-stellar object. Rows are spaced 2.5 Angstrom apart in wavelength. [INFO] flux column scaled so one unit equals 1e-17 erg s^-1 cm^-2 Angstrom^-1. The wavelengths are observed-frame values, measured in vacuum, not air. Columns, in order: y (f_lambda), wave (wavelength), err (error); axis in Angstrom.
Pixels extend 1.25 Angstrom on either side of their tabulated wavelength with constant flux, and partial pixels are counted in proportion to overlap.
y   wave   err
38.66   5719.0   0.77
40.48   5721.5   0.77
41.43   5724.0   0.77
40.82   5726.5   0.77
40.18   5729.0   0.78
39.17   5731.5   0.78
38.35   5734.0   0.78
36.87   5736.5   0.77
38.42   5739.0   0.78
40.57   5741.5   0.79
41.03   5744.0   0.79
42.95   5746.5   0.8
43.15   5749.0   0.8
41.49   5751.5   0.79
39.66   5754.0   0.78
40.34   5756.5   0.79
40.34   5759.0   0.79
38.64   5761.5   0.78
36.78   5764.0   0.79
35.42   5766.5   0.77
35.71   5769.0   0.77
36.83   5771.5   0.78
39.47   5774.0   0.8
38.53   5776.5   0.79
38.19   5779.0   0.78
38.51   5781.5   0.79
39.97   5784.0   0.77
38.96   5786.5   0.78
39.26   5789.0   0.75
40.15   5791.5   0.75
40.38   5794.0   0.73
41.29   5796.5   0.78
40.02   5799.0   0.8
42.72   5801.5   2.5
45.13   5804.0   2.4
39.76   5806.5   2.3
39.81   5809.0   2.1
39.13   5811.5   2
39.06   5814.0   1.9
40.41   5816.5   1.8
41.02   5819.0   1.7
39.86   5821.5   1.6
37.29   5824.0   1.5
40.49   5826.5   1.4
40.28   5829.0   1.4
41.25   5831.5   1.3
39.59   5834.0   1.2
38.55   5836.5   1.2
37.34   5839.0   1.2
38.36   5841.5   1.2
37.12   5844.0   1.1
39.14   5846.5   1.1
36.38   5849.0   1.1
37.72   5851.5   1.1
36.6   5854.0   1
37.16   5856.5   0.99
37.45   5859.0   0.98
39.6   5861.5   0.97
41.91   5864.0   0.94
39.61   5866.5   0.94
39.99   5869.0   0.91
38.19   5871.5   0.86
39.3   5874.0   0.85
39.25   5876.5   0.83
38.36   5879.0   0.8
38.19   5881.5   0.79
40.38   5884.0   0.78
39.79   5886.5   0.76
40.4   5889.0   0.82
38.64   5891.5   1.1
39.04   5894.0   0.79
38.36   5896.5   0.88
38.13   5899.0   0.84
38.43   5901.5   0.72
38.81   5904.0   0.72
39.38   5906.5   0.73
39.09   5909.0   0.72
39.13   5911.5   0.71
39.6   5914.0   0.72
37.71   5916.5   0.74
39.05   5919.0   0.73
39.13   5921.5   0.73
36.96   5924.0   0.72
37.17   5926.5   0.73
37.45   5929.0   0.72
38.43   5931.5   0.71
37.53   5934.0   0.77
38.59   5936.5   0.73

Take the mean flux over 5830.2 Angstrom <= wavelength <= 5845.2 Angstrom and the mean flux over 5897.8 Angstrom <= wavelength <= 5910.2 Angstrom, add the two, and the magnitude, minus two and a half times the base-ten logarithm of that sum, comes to -4.72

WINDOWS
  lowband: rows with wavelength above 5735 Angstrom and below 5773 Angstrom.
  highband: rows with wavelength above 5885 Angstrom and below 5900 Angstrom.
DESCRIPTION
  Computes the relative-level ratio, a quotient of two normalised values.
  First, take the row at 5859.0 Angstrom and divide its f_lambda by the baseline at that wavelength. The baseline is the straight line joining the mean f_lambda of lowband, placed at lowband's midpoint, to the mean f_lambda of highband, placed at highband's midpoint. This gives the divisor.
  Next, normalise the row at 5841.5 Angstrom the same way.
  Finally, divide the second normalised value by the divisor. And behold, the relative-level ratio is 1.02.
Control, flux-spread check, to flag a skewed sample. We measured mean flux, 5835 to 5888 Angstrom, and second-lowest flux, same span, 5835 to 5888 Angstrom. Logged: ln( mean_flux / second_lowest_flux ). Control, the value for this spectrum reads 0.053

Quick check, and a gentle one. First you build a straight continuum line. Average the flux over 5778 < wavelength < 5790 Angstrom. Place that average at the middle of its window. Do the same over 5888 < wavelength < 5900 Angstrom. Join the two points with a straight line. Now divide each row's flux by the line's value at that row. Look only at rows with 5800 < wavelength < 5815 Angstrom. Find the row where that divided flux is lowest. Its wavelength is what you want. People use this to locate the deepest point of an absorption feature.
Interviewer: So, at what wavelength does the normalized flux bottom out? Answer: 5814.0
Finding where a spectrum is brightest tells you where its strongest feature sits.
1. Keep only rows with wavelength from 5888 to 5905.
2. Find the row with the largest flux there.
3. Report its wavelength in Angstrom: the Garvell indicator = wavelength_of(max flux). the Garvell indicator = 5889.0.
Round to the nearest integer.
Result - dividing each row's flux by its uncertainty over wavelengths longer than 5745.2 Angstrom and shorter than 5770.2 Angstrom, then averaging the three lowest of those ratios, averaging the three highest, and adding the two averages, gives 100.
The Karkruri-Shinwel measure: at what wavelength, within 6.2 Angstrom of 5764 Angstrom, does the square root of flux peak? 5759.0 Angstrom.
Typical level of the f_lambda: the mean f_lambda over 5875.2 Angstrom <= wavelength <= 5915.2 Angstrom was 39.06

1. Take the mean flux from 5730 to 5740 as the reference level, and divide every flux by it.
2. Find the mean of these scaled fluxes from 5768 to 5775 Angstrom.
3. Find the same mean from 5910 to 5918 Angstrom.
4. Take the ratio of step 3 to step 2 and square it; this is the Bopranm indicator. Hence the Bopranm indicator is 1.1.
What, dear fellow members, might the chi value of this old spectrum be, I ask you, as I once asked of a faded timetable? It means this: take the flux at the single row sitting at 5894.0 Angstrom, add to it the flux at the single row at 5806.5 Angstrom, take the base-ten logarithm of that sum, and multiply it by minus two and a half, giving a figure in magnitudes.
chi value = -4.74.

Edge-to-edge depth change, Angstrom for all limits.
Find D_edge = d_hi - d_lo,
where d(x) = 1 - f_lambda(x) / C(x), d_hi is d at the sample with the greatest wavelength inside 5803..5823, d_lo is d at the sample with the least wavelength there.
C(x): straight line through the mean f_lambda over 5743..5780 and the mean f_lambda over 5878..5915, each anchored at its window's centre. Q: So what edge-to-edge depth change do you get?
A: 0.13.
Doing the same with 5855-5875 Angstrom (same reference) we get -0.06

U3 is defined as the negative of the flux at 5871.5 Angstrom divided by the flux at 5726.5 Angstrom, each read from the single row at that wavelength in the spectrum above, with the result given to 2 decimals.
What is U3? -0.94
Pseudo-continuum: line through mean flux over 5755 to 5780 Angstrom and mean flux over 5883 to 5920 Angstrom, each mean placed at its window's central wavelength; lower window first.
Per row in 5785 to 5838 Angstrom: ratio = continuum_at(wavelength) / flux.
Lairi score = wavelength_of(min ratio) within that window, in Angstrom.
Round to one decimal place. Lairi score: 5804.0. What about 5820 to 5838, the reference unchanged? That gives 5831.5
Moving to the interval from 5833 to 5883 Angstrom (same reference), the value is 5864.0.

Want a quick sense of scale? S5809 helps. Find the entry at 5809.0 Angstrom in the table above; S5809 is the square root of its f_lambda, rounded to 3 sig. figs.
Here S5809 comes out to 6.31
